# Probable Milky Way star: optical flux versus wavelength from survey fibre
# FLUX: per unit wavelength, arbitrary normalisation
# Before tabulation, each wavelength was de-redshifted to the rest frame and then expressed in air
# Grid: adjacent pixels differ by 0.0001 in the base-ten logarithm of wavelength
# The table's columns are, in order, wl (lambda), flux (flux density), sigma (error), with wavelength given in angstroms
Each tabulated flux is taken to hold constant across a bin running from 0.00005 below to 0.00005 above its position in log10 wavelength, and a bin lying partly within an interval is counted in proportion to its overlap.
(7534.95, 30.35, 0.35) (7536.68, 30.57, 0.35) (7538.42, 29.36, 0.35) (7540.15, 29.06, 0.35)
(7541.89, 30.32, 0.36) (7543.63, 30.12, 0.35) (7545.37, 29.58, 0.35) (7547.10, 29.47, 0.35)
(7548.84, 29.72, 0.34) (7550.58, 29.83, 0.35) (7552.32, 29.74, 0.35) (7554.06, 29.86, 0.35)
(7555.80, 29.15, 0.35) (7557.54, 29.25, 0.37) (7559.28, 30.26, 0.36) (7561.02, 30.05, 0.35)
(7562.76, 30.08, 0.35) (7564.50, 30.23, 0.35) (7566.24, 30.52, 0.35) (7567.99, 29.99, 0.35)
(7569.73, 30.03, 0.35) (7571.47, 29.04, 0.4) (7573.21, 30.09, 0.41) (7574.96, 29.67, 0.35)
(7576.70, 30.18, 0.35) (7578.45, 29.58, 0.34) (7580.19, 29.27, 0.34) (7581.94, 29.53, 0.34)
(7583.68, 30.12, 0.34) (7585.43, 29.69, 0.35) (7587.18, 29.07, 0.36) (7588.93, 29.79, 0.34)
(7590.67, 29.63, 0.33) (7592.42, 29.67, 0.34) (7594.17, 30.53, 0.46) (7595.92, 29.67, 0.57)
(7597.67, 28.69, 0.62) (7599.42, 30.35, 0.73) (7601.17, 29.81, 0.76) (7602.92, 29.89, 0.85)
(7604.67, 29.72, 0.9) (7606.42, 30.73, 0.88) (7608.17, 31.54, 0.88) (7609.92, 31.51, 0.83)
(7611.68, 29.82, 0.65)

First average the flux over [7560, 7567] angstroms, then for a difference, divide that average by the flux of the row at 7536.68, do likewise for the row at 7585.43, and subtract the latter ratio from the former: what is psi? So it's -0.029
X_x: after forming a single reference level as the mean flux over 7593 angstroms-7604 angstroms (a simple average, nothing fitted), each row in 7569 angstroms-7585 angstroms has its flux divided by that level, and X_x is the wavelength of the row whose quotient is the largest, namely 7576.70 angstroms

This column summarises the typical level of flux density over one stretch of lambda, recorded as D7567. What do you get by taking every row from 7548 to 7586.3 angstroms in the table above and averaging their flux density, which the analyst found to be 29.81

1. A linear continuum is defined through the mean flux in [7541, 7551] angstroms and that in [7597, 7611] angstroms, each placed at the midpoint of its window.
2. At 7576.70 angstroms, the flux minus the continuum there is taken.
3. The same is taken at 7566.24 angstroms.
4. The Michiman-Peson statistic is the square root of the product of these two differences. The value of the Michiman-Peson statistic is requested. 0.24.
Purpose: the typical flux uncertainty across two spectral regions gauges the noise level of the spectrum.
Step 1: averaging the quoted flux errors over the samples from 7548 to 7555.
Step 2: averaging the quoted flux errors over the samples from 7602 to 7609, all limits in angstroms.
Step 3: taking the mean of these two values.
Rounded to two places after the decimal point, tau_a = 0.61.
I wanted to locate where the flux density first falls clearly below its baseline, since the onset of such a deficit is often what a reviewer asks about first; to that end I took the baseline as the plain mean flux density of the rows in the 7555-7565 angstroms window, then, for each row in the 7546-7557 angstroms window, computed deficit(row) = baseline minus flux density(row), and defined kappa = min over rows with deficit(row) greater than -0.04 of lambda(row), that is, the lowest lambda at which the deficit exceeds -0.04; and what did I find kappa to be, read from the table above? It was 7547.10 angstroms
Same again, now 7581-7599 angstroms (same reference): 7581.94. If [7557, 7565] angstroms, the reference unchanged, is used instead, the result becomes 7557.54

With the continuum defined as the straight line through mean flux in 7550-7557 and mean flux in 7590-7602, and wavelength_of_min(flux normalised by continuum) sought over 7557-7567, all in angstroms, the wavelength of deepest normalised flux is 7557.54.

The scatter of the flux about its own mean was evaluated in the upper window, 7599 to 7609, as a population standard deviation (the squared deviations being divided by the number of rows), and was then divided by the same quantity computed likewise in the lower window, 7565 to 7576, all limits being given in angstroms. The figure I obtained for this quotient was 1.4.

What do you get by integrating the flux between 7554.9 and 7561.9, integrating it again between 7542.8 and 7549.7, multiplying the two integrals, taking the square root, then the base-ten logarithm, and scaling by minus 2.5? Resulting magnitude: -5.79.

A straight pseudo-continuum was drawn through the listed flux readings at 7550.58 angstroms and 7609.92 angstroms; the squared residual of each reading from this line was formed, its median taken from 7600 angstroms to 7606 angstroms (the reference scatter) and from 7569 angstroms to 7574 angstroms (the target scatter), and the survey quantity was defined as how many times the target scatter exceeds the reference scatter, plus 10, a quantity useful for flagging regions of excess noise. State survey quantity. 10.1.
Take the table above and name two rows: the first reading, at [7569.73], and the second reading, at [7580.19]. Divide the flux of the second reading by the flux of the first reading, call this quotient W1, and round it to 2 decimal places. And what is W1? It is 0.97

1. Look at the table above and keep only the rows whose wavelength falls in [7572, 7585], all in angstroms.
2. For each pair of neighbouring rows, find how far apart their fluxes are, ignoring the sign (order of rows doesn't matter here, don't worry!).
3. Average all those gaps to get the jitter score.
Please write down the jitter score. 0.448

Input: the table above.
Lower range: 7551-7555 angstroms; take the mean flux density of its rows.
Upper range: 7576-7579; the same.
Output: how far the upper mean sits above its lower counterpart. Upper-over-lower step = 0.1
